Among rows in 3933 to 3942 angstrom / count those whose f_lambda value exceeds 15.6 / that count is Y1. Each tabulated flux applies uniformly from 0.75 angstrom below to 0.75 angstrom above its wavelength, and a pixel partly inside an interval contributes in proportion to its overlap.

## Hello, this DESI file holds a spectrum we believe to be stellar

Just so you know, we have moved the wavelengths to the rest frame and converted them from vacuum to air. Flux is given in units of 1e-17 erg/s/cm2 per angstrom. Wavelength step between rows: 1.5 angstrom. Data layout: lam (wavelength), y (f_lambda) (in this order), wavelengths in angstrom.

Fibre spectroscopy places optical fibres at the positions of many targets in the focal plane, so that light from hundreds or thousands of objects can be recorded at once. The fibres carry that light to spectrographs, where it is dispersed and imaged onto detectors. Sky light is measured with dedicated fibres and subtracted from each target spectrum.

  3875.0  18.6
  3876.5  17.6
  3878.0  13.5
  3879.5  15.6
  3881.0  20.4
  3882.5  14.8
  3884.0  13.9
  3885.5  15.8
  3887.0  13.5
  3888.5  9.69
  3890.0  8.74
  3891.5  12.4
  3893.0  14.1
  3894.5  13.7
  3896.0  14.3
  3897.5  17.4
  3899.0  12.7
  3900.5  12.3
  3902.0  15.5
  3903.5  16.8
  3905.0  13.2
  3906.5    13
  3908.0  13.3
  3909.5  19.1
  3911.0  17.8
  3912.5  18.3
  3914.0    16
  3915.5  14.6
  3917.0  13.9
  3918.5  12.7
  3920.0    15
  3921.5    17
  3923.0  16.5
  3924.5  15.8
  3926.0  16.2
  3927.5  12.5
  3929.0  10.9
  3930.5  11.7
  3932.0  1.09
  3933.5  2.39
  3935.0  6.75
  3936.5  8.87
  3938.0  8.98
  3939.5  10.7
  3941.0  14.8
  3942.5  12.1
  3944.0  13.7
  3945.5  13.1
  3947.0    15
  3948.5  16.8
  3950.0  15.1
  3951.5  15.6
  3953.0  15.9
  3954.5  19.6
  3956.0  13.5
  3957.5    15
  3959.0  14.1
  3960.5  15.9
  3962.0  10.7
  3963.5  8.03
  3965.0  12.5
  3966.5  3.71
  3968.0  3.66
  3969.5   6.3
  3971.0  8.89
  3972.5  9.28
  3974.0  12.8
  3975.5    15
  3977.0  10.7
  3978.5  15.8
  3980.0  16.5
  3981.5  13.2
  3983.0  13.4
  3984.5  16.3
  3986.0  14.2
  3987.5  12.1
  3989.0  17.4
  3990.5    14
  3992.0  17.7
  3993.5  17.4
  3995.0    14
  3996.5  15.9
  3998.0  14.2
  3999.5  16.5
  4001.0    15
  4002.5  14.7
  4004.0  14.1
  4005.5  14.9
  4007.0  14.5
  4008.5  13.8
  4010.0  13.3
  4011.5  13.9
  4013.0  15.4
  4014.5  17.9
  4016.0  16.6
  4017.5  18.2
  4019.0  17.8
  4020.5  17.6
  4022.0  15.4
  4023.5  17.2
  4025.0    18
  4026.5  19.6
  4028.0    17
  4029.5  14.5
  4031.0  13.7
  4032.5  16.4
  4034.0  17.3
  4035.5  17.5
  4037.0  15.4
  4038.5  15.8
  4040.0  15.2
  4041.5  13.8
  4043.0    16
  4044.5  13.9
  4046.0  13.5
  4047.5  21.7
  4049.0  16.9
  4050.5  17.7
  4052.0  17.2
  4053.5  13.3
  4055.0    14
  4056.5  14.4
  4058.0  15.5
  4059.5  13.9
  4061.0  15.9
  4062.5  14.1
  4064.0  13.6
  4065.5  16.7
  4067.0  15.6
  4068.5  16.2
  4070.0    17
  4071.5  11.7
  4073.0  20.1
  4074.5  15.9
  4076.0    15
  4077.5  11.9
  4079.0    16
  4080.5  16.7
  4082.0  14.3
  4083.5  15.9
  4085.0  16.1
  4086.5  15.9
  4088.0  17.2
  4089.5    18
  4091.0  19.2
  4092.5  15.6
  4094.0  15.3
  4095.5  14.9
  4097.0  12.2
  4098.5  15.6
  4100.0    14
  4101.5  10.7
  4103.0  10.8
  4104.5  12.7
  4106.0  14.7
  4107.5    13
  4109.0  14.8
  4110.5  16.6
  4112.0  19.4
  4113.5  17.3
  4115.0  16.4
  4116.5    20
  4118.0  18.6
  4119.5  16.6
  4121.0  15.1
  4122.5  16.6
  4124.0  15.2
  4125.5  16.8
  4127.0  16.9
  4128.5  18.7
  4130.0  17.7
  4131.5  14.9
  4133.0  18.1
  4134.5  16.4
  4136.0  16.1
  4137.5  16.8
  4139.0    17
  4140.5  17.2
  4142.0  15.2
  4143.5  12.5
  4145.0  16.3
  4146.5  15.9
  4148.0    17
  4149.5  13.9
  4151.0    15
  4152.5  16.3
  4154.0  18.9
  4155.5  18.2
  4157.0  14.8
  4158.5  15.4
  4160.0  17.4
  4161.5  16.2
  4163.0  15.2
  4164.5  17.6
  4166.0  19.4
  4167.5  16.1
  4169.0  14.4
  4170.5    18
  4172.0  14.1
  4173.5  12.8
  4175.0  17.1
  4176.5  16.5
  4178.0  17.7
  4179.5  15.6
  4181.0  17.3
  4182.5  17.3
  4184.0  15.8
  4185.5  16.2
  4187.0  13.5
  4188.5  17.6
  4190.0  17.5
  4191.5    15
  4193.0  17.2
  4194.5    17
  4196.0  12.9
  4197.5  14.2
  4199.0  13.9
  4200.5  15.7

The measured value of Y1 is 0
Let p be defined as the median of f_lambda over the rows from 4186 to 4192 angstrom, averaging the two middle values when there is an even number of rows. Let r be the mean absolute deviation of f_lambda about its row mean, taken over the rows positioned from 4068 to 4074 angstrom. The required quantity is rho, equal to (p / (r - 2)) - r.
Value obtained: 52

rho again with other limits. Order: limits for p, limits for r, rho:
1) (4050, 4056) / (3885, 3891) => 19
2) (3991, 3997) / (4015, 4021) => -11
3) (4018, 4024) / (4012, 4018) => -19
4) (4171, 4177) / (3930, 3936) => 5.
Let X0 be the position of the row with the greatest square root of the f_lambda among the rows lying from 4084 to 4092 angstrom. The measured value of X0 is 4091.0 angstrom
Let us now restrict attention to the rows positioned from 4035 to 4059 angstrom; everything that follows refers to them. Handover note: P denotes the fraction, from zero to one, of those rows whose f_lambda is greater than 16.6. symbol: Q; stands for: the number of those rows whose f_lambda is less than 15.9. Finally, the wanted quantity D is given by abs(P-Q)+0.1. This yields 9.8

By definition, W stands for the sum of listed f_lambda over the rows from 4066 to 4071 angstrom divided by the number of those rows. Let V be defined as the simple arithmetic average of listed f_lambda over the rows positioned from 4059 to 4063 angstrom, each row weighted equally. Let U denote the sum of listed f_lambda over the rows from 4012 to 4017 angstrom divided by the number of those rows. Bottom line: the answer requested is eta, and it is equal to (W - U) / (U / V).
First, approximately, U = 16.6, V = 14.6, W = 16.3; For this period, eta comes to -0.3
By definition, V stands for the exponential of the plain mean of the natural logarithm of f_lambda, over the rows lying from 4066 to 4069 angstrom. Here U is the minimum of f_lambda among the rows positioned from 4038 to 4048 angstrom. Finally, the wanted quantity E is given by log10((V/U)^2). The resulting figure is 0.14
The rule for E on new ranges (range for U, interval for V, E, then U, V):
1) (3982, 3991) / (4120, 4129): 0.27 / 12.1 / 16.5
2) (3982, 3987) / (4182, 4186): 0.18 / 13.4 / 16.4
